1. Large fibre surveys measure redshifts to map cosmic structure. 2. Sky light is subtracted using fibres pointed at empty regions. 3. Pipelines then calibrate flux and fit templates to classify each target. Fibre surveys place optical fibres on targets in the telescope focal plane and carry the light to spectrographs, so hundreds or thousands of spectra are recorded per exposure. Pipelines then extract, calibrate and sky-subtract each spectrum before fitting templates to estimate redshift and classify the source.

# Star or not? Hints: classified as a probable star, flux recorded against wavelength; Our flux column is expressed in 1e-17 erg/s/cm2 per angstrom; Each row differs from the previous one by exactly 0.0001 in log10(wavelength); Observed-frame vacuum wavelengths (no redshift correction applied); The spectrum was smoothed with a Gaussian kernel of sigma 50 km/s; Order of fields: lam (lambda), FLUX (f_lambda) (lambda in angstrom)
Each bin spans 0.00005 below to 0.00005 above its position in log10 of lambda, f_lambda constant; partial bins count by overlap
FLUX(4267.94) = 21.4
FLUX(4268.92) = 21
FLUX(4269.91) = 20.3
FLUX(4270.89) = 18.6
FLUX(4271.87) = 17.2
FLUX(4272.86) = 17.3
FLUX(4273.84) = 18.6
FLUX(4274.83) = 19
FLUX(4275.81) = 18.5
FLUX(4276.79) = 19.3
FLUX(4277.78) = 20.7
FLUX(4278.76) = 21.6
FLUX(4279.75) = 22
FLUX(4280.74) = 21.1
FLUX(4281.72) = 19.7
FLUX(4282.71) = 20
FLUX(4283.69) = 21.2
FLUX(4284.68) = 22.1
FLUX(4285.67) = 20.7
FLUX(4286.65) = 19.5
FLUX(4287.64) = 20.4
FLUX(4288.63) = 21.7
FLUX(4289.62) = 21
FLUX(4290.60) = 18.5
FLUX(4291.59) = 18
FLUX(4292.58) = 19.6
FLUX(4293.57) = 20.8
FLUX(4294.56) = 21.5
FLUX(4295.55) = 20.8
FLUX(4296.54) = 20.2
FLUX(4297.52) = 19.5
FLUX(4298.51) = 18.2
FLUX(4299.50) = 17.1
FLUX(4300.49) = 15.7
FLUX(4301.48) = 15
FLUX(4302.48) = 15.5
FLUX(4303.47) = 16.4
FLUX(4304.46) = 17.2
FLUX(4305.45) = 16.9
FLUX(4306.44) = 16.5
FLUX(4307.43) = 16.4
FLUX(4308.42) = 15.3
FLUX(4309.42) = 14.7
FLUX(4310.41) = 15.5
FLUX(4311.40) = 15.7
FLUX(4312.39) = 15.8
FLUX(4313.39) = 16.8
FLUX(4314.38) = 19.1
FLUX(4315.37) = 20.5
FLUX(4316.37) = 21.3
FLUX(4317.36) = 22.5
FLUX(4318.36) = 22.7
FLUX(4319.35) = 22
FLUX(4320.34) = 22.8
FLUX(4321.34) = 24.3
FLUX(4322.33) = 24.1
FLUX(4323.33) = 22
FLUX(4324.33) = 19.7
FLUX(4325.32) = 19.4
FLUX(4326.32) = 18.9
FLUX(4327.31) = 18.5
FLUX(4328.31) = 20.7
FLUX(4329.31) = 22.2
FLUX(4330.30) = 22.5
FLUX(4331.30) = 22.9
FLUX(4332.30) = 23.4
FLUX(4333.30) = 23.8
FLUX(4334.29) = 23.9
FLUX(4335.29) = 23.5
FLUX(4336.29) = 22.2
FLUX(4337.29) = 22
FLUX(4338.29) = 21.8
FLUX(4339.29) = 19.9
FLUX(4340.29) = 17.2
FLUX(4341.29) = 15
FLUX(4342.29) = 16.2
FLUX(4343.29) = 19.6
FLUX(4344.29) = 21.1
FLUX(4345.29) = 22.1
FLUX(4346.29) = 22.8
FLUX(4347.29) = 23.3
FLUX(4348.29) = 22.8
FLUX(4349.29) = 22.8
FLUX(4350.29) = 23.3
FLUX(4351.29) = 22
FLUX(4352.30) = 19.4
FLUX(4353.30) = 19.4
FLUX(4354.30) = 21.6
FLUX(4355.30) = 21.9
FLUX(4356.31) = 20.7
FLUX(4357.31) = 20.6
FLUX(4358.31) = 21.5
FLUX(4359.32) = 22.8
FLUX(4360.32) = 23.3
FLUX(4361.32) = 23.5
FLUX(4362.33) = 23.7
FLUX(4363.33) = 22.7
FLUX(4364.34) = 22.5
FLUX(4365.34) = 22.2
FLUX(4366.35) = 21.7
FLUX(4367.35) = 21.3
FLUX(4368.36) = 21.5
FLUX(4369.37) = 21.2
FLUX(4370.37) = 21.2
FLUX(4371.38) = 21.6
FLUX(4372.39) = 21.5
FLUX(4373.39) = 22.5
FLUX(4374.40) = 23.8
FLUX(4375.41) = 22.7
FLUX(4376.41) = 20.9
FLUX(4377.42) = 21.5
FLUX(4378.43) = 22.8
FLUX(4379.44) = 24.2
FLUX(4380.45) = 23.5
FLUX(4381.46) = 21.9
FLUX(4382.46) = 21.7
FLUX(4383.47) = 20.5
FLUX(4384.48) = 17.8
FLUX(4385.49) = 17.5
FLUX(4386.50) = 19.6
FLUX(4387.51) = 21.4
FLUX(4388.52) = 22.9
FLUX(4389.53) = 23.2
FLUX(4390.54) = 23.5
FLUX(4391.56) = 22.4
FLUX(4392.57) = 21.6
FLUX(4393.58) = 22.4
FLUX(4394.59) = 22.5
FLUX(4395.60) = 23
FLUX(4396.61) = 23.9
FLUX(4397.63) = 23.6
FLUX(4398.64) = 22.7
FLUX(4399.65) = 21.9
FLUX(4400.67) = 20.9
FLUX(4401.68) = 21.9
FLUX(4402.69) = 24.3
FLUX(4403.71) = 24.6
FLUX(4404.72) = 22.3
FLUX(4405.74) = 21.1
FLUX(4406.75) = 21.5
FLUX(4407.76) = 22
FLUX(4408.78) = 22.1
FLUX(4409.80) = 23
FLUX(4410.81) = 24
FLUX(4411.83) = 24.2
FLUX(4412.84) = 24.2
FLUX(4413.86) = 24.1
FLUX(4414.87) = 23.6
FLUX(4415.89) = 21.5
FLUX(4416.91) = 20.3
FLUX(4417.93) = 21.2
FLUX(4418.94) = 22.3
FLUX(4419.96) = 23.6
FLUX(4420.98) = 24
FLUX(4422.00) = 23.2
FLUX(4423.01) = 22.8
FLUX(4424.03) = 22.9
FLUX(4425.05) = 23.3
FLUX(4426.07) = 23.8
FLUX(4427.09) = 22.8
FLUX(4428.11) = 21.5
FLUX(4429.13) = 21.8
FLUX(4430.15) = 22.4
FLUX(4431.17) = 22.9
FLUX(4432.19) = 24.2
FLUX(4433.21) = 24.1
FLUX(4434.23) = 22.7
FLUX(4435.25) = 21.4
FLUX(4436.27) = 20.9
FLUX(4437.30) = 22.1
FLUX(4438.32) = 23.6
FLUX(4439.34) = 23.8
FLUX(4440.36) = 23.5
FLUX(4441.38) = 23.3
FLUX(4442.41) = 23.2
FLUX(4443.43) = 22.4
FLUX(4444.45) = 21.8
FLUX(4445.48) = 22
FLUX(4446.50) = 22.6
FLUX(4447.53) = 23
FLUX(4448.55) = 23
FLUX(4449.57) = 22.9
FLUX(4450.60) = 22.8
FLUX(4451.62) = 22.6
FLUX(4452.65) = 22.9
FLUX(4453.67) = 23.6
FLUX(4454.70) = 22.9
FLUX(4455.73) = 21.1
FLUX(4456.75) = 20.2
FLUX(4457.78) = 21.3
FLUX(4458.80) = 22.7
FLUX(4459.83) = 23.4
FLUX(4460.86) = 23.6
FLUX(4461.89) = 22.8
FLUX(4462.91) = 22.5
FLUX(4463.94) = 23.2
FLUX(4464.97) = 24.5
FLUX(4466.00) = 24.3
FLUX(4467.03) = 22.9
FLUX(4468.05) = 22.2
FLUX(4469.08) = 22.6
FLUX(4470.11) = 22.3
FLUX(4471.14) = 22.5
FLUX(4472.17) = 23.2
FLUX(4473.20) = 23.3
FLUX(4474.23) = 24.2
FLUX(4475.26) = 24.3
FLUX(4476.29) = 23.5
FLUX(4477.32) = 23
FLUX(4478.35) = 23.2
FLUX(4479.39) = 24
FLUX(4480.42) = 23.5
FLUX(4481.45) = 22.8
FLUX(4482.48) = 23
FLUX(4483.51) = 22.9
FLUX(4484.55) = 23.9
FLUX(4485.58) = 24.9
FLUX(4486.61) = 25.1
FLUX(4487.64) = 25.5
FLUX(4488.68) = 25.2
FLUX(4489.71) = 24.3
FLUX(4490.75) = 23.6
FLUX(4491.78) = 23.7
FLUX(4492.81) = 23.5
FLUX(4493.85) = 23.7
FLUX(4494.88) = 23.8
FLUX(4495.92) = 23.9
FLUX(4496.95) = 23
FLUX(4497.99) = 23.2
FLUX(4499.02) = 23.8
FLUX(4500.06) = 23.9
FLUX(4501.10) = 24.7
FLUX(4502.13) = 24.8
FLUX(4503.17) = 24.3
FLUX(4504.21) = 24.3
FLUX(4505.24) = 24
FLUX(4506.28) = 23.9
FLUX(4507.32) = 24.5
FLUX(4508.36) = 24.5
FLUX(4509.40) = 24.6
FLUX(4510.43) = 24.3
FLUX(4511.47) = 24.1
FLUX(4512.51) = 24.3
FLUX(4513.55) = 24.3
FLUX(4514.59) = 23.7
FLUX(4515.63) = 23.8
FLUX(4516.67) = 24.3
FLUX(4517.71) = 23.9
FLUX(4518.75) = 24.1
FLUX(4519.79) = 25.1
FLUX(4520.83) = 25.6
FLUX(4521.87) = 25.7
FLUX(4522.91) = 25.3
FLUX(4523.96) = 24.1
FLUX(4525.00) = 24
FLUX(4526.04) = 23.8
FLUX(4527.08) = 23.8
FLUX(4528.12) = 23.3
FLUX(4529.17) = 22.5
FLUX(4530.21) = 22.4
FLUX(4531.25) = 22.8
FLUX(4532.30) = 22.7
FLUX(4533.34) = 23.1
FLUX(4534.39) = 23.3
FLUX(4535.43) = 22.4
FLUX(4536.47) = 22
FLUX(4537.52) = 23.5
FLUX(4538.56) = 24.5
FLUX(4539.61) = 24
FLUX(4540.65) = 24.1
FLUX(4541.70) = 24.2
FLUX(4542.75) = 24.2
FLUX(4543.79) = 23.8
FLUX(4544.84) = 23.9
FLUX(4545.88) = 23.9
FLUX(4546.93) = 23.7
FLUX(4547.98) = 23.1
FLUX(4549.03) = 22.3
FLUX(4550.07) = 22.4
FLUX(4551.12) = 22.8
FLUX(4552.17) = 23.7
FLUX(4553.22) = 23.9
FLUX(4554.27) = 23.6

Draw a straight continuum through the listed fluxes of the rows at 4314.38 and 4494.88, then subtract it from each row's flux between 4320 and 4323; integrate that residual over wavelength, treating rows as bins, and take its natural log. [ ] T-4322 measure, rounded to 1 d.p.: 2.6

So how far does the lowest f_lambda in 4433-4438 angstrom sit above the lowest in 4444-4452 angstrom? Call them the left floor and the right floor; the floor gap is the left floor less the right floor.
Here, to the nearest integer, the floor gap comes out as -1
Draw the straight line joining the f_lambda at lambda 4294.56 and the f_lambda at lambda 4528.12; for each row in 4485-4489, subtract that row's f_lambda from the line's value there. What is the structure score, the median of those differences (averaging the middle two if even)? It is -2.2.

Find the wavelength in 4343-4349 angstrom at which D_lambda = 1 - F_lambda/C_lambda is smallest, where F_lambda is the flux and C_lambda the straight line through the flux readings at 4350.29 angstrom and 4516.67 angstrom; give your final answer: 4347.29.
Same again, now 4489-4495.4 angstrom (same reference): 4489.71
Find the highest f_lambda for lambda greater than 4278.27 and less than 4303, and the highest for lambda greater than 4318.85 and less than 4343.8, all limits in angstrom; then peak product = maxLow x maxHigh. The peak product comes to 537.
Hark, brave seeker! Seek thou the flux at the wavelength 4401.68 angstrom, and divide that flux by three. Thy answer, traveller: 7.30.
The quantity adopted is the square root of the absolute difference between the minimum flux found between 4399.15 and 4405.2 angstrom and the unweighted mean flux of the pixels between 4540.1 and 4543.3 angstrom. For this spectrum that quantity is 1.8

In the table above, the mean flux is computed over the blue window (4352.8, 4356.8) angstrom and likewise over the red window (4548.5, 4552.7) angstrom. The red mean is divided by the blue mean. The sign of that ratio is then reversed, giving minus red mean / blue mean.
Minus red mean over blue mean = -1.09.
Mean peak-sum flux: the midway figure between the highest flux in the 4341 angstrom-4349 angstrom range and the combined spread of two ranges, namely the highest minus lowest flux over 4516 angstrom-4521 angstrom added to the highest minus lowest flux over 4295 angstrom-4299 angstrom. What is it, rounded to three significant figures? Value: 13.8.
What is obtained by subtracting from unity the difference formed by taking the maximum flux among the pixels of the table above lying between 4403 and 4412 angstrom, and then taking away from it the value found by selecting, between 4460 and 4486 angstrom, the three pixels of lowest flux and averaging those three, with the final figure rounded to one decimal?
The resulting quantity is -1.3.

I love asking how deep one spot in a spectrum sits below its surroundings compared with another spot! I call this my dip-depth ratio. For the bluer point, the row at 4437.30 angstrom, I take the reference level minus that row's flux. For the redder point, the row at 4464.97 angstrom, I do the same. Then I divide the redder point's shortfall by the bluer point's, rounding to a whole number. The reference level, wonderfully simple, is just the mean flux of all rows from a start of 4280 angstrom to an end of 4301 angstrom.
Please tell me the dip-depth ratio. 2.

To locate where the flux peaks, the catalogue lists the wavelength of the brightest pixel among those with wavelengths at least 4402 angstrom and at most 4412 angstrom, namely 4403.71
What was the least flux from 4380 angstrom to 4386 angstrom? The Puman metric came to 17.5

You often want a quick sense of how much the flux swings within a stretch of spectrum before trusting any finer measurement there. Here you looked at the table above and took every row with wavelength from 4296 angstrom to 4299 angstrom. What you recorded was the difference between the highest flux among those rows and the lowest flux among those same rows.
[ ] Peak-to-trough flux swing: 2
